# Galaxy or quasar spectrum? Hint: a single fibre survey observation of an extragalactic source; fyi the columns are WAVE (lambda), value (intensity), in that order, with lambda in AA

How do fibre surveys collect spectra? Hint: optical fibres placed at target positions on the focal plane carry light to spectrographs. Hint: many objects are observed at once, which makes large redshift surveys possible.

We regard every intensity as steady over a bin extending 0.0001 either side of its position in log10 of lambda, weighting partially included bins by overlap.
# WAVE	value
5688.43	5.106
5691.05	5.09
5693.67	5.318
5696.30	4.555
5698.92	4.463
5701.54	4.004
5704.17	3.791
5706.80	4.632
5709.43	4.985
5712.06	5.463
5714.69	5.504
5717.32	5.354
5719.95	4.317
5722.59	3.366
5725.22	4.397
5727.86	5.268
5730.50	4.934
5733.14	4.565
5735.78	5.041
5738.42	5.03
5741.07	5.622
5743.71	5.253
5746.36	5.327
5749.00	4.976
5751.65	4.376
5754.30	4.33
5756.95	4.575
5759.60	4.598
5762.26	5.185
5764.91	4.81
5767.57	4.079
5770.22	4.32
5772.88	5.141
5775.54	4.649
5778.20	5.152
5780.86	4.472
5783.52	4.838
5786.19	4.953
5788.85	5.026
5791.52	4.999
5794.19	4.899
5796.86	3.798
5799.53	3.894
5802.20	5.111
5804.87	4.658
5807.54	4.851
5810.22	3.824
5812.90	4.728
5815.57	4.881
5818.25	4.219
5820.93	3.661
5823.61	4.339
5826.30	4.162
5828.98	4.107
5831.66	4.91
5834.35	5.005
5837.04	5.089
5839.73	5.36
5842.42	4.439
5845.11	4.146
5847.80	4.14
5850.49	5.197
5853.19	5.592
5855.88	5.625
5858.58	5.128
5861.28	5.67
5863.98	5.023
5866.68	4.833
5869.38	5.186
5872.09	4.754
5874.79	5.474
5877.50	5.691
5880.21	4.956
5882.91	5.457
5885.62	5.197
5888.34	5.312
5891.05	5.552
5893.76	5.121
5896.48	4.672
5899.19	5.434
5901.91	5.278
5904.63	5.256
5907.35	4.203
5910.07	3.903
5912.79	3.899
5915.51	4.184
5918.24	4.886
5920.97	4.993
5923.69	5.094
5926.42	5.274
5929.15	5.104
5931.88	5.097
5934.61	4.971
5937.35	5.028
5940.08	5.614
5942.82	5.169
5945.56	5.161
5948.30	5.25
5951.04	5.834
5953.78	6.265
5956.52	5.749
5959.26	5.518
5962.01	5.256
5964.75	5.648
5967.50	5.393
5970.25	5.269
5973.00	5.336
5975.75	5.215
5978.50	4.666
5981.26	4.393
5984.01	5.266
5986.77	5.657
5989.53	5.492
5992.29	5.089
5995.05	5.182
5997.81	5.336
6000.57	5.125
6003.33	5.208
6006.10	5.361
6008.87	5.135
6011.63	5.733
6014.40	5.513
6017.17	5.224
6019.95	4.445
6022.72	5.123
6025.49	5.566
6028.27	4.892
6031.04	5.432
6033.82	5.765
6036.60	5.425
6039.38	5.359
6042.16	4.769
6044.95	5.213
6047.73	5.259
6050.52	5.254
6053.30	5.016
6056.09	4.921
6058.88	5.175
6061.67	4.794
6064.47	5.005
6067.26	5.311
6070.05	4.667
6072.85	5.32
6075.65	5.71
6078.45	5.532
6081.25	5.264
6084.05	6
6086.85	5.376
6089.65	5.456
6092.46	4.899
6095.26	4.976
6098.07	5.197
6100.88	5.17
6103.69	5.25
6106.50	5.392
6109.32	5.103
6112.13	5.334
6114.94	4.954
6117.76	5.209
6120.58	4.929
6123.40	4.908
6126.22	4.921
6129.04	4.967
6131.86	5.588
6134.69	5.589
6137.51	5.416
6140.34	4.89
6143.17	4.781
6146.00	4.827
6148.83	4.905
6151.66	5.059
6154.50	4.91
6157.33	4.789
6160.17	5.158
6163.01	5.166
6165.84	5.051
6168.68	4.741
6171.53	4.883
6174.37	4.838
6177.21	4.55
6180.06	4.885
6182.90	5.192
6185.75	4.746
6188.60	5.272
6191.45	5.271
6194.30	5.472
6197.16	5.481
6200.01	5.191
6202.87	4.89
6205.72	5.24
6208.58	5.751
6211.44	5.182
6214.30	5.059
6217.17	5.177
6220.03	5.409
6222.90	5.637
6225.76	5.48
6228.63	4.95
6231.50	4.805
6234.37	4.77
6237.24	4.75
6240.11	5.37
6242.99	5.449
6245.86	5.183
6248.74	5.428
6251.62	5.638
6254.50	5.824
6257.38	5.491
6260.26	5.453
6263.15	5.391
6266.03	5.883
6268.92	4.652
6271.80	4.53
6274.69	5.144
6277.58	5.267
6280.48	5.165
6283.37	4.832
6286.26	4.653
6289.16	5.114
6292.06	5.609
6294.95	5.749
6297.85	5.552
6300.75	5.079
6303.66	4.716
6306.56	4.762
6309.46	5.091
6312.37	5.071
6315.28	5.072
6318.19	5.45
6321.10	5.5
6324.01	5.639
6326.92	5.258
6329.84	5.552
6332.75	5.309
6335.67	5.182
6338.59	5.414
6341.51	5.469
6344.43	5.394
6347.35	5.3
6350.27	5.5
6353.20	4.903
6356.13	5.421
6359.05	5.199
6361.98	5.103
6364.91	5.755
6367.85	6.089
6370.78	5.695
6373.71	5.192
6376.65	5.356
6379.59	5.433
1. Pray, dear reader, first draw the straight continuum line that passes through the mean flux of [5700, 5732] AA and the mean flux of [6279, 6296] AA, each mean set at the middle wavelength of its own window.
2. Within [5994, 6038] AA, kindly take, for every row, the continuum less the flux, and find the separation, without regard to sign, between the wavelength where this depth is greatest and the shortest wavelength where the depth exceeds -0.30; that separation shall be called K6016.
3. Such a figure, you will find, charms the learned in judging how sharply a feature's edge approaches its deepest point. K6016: 24.9 AA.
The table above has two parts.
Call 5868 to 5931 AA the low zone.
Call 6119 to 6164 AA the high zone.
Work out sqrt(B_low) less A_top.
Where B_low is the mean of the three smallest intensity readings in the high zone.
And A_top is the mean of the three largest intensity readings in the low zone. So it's -3.38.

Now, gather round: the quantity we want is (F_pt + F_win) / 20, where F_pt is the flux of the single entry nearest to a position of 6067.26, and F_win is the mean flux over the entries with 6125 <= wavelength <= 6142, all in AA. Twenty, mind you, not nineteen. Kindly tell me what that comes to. 0.527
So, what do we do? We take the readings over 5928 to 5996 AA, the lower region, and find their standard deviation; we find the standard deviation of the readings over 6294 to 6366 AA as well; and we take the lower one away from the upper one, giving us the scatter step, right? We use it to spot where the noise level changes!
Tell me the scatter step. -0.10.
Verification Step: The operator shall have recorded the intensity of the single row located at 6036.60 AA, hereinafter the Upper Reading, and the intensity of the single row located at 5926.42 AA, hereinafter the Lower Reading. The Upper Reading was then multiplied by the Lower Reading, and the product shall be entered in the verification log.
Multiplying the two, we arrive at 28.6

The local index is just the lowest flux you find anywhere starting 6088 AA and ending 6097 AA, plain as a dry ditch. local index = 4.899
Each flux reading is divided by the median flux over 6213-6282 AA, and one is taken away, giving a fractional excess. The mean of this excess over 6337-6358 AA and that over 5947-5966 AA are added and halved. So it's 0.03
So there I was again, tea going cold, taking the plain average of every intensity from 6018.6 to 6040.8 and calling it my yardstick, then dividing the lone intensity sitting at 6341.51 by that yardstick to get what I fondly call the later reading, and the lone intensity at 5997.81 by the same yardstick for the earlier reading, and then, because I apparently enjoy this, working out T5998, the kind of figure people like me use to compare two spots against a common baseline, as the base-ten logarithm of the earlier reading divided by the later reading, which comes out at -0.011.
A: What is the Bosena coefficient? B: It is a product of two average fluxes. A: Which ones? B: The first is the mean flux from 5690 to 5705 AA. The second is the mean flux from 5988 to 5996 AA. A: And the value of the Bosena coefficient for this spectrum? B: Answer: 24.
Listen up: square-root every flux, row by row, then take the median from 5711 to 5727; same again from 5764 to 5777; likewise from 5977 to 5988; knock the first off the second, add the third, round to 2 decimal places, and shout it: 2.18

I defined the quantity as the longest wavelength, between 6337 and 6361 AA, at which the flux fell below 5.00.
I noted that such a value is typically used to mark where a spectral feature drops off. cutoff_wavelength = 6353.20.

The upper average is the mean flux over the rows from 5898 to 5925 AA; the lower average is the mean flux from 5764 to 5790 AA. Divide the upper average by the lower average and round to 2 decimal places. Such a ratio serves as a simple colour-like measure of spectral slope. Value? 0.99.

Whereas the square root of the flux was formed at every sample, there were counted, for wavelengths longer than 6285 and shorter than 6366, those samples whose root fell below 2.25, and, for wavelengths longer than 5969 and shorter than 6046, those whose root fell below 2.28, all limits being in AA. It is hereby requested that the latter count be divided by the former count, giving 2.5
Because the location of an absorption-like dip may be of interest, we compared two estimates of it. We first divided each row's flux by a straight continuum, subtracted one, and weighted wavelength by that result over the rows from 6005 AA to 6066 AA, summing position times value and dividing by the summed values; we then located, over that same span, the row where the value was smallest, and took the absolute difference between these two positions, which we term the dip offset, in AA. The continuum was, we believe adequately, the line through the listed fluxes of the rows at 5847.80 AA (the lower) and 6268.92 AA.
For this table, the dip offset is 12.6 AA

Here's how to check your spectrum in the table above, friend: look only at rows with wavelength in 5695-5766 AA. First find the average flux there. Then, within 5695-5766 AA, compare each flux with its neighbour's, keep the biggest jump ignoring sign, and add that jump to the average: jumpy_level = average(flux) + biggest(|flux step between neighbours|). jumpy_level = 5.8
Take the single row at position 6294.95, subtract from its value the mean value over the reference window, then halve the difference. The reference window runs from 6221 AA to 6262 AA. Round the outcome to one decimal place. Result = 0.2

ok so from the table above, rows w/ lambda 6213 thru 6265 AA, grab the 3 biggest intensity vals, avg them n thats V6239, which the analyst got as 5.70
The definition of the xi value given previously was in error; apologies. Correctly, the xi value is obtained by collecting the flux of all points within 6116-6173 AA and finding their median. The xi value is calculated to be 4.9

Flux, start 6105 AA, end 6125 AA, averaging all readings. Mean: 5.12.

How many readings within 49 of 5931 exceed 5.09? 26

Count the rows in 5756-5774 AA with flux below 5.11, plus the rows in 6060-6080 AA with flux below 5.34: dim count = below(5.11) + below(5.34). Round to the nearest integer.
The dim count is 10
